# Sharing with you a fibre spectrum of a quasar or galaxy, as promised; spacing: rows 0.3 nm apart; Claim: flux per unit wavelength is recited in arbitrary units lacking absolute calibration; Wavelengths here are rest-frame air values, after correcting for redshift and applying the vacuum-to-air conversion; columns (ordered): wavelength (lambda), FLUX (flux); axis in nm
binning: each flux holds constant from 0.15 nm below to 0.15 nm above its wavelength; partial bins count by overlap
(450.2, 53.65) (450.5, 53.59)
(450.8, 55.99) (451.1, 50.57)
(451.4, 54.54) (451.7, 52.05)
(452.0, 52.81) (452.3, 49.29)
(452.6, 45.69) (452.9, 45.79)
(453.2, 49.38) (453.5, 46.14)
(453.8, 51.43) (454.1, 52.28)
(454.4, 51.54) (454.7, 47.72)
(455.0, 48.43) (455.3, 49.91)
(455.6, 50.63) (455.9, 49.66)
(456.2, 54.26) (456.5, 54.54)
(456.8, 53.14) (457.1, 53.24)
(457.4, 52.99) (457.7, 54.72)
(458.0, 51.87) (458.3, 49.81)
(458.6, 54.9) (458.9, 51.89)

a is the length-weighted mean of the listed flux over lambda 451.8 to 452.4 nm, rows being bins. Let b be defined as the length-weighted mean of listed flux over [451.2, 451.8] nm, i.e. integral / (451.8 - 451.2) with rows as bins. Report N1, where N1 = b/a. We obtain 1.04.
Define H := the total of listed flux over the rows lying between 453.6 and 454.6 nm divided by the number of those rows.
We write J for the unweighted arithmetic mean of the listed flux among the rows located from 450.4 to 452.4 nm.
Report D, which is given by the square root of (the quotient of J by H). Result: 1.01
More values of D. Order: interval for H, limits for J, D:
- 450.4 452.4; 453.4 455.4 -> 0.97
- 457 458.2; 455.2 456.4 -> 0.98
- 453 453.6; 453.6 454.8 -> 1.03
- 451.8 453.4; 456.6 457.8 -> 1.05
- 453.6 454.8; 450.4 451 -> 1.04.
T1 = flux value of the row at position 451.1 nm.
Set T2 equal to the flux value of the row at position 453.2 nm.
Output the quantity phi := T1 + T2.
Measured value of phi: 100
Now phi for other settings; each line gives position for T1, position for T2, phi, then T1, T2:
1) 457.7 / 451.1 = 105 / 54.72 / 50.57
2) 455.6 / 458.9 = 103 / 50.63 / 51.89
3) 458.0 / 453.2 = 101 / 51.87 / 49.38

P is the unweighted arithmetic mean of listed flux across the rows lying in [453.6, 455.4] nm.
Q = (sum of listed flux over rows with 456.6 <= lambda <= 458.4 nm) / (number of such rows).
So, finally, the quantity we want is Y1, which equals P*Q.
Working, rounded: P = 50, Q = 53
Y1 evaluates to 2643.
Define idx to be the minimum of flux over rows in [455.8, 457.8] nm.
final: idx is 49.66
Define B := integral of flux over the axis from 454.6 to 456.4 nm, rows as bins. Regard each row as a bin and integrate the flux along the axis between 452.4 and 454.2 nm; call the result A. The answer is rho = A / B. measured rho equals 0.96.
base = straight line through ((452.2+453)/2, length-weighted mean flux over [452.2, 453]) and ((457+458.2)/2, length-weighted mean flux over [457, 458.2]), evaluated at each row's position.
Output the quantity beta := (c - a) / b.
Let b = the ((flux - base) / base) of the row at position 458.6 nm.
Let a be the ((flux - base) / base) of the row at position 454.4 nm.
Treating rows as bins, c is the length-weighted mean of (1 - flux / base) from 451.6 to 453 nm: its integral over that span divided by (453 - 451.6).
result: -10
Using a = 0.05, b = 0.011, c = -0.06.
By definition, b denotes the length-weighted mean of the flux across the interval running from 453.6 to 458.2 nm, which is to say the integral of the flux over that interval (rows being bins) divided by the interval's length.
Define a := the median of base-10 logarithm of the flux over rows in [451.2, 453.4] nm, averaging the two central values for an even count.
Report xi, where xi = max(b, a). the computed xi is 51.7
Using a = 1.69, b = 51.7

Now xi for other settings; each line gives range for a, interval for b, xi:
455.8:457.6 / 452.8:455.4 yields 49.2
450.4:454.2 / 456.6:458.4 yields 52.8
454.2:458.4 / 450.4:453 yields 51.2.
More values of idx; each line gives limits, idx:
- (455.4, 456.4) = 49.66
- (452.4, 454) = 45.69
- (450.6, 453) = 45.69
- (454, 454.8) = 47.72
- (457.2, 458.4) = 49.81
